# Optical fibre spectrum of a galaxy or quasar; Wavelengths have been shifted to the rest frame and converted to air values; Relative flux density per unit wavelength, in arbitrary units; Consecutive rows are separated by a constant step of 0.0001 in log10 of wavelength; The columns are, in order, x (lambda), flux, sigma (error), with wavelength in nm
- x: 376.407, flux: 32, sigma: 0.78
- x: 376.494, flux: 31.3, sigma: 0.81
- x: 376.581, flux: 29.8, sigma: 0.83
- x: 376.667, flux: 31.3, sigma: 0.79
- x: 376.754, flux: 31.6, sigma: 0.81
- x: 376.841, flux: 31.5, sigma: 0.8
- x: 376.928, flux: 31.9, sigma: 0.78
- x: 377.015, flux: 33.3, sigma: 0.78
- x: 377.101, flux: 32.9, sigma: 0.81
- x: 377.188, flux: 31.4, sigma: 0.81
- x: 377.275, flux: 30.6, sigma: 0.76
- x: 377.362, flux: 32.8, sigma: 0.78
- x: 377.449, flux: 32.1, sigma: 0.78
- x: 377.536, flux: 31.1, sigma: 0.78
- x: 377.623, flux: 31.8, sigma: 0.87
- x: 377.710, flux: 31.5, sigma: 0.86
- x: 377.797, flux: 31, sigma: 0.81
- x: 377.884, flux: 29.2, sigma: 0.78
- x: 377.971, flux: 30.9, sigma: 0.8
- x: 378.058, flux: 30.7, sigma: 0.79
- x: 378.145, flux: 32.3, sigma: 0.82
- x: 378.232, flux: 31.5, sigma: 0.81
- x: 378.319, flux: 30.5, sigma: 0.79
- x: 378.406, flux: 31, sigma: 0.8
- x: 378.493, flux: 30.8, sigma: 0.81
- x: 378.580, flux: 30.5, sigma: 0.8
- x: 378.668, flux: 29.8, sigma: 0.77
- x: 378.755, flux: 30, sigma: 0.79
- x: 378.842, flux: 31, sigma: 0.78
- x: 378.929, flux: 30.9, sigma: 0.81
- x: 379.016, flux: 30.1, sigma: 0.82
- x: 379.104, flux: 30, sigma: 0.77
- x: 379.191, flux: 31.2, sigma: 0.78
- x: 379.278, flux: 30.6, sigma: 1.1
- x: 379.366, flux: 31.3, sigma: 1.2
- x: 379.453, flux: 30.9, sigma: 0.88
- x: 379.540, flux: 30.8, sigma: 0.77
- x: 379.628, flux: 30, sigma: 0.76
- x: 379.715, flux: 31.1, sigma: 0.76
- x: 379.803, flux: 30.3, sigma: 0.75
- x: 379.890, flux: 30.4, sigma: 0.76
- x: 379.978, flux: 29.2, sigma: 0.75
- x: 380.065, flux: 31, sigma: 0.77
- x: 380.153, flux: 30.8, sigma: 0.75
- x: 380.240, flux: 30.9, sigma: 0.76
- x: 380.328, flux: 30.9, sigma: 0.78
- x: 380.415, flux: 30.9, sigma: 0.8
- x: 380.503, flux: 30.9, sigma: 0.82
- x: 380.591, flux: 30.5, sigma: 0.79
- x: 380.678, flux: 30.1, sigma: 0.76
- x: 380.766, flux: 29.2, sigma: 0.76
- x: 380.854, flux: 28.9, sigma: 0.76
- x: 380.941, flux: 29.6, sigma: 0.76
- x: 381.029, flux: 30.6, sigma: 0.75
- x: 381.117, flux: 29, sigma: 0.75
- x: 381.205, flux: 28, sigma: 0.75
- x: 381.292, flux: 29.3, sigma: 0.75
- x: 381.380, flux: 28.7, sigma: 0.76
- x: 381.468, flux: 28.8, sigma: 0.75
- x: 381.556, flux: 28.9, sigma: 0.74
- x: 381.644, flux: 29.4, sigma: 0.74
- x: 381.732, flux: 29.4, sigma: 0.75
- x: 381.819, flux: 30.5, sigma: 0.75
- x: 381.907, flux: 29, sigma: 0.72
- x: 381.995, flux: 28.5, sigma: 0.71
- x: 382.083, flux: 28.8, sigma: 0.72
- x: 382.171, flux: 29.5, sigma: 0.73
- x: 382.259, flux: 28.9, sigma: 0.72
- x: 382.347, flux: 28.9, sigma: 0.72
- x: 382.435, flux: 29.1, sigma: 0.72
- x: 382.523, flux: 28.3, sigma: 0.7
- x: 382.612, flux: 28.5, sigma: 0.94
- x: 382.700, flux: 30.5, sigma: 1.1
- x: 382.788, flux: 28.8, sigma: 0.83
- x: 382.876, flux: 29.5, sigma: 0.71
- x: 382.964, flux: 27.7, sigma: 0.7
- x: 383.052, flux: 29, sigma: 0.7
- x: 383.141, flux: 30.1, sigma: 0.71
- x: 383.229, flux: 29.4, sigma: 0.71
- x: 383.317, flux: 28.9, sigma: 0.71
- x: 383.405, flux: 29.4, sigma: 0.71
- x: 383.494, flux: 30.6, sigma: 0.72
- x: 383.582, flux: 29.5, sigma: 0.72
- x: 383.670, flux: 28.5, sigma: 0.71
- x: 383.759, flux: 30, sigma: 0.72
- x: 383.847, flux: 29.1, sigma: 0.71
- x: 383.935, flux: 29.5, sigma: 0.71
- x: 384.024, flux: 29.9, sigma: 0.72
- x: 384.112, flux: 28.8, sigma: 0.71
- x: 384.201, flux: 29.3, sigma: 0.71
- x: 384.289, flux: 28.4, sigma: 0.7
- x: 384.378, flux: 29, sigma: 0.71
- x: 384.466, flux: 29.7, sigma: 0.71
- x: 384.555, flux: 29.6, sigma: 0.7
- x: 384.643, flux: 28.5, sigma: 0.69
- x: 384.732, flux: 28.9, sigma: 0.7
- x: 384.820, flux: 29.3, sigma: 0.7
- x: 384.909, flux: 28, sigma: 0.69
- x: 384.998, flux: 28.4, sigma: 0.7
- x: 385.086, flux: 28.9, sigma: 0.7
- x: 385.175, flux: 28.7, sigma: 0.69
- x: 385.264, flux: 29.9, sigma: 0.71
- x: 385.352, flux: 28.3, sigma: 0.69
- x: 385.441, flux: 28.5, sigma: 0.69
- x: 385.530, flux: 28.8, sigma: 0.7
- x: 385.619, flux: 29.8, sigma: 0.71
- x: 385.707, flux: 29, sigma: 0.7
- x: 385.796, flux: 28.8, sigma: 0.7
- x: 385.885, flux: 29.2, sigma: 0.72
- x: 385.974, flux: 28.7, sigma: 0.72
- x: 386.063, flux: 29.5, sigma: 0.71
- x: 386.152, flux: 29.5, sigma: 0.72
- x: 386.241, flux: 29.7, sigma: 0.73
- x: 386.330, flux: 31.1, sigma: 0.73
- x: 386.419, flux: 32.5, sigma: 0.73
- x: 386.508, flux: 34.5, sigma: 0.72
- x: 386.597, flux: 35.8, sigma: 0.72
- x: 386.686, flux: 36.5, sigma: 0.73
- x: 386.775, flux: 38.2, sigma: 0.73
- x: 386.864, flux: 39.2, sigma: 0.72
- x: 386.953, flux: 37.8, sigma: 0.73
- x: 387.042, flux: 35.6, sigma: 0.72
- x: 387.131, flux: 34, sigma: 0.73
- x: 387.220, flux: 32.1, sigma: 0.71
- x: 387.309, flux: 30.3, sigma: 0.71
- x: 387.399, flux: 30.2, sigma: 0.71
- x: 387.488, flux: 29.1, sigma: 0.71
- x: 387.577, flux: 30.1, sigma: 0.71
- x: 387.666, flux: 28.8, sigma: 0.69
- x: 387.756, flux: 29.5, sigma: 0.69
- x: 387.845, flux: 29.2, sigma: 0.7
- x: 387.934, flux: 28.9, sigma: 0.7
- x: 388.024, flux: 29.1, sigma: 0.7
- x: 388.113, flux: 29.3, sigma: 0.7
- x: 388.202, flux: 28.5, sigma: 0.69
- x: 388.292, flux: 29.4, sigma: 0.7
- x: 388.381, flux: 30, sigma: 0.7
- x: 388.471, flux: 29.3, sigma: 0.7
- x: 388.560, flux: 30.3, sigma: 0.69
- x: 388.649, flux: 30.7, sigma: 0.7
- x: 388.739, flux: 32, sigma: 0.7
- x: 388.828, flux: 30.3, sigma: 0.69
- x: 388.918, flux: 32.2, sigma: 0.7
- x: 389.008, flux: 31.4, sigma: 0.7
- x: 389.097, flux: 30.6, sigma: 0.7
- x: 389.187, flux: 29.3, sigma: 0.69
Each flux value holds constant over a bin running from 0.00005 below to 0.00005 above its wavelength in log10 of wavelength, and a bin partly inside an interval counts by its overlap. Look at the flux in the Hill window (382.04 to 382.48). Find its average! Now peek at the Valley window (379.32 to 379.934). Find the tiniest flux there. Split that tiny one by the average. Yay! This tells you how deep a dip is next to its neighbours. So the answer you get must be 1.03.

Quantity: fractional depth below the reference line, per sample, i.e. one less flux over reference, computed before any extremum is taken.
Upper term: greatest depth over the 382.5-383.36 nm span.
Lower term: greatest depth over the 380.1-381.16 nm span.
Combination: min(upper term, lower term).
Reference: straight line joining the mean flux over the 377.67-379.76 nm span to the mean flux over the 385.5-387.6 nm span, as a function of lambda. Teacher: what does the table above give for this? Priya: 0.071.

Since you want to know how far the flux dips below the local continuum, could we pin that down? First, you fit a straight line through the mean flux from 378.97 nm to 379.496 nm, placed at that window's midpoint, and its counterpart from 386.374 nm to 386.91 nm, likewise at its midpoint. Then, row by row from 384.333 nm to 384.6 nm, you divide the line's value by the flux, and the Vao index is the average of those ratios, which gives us 1.17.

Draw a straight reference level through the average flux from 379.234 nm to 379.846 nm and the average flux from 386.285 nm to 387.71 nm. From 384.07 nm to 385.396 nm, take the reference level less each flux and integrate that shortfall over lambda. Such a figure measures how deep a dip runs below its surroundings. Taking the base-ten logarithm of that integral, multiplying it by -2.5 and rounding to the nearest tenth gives -1.7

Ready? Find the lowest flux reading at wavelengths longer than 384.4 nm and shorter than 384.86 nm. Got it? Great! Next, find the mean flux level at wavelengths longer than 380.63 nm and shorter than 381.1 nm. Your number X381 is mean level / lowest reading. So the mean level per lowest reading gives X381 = 1.04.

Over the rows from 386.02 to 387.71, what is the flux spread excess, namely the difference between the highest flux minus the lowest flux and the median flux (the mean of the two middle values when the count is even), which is -21.7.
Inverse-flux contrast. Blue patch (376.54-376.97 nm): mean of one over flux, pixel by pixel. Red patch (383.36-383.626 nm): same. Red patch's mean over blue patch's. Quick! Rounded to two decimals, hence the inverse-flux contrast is 1.05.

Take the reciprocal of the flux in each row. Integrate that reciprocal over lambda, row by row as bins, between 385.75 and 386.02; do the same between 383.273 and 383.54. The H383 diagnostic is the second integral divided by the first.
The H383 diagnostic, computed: 0.97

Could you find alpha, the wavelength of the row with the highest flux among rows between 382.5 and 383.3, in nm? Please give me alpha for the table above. 382.700 nm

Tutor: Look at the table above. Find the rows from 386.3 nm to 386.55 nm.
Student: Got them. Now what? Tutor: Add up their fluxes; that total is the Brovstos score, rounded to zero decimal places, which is 98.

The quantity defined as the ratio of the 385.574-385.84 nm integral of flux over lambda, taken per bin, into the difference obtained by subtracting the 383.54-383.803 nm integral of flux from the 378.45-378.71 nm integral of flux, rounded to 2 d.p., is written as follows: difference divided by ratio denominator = 0.02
